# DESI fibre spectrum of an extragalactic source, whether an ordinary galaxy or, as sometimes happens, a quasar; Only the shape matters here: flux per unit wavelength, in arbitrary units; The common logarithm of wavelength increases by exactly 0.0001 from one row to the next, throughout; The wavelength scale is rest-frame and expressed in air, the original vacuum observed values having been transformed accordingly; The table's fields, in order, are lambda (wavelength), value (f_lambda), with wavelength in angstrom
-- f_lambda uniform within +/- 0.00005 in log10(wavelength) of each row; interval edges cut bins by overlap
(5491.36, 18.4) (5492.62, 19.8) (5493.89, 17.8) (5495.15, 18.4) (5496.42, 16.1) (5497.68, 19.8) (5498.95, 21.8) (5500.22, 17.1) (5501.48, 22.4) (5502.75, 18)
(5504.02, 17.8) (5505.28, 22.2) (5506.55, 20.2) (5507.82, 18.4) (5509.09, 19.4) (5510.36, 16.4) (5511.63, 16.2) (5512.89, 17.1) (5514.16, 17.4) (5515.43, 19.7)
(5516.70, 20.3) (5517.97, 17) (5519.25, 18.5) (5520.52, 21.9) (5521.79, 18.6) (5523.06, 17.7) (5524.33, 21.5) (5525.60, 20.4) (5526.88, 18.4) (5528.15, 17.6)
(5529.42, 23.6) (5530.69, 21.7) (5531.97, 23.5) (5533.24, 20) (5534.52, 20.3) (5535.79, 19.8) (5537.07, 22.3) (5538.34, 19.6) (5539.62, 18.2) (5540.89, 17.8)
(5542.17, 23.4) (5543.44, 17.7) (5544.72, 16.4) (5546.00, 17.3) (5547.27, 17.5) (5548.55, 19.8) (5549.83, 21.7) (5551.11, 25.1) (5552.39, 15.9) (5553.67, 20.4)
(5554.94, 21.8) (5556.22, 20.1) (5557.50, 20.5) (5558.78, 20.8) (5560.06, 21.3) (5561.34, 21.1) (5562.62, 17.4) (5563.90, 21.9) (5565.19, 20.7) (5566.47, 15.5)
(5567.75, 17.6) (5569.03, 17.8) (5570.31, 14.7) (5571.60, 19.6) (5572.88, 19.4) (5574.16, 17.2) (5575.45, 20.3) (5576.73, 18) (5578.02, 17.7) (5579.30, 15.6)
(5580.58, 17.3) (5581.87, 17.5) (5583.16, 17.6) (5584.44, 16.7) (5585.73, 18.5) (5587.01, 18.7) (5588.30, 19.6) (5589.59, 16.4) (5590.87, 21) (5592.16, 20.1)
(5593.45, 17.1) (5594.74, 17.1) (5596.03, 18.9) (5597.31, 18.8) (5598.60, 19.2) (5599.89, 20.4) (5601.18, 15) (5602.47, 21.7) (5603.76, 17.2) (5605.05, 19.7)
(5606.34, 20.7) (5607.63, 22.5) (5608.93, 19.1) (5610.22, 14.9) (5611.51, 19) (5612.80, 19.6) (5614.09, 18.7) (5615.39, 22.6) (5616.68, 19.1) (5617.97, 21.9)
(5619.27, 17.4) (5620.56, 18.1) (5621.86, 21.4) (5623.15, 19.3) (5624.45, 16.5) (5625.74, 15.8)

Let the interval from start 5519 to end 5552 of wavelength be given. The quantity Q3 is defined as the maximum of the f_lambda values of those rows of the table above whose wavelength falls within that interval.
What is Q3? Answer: 25.1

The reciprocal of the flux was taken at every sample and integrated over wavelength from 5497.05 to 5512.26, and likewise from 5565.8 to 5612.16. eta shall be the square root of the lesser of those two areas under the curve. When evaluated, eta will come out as 0.90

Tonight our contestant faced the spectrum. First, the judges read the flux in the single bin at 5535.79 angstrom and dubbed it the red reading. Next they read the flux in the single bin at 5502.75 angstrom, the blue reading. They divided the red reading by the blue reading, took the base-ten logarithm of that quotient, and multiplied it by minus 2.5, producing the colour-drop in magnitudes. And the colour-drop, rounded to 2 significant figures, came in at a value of -0.10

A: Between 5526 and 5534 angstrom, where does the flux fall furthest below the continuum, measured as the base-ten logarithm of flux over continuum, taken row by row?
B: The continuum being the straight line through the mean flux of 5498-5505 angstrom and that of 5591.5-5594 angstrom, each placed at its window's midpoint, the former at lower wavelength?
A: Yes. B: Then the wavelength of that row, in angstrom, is 5528.15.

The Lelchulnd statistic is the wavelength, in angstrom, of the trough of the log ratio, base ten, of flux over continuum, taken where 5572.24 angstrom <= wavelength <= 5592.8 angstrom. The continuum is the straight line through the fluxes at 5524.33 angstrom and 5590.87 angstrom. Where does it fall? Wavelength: 5579.30 angstrom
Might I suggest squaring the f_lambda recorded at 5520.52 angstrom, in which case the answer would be 480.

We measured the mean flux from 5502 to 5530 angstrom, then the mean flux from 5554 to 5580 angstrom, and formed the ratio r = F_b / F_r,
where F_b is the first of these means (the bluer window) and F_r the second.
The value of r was 1.00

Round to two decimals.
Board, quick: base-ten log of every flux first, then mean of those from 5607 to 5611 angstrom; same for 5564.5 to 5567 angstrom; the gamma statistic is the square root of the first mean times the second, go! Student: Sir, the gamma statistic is 1.26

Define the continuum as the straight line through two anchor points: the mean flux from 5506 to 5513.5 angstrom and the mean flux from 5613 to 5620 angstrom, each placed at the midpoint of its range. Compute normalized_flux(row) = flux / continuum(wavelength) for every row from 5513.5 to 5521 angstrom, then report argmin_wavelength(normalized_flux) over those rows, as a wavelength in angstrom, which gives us 5517.97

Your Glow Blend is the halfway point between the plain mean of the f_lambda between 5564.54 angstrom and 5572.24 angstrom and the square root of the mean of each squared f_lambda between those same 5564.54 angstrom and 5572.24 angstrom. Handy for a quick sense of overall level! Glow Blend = 17.7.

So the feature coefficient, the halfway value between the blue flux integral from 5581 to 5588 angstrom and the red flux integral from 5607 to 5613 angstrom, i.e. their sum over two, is 119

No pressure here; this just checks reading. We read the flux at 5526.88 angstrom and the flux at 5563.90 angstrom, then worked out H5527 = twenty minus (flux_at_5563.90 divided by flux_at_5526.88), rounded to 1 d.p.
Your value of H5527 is 18.8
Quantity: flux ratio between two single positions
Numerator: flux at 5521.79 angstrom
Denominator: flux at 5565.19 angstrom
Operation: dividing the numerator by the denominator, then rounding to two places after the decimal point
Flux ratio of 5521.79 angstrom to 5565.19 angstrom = 0.90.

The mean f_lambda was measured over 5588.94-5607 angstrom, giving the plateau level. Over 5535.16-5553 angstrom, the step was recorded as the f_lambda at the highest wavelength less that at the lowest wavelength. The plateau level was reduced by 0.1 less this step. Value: 14.8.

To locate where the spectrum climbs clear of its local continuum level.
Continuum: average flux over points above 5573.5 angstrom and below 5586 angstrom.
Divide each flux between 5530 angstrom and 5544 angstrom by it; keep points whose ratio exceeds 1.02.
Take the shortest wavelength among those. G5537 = 5530.69 angstrom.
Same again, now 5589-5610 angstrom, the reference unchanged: 5590.87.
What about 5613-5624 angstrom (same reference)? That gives 5614.09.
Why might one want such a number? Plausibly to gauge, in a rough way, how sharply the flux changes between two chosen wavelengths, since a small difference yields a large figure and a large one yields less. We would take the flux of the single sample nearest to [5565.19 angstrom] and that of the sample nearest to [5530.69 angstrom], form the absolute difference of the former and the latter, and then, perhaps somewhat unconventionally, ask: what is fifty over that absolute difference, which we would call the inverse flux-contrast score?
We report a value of 50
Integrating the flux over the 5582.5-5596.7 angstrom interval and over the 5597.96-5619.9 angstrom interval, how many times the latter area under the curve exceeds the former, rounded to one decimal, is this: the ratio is 1.6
